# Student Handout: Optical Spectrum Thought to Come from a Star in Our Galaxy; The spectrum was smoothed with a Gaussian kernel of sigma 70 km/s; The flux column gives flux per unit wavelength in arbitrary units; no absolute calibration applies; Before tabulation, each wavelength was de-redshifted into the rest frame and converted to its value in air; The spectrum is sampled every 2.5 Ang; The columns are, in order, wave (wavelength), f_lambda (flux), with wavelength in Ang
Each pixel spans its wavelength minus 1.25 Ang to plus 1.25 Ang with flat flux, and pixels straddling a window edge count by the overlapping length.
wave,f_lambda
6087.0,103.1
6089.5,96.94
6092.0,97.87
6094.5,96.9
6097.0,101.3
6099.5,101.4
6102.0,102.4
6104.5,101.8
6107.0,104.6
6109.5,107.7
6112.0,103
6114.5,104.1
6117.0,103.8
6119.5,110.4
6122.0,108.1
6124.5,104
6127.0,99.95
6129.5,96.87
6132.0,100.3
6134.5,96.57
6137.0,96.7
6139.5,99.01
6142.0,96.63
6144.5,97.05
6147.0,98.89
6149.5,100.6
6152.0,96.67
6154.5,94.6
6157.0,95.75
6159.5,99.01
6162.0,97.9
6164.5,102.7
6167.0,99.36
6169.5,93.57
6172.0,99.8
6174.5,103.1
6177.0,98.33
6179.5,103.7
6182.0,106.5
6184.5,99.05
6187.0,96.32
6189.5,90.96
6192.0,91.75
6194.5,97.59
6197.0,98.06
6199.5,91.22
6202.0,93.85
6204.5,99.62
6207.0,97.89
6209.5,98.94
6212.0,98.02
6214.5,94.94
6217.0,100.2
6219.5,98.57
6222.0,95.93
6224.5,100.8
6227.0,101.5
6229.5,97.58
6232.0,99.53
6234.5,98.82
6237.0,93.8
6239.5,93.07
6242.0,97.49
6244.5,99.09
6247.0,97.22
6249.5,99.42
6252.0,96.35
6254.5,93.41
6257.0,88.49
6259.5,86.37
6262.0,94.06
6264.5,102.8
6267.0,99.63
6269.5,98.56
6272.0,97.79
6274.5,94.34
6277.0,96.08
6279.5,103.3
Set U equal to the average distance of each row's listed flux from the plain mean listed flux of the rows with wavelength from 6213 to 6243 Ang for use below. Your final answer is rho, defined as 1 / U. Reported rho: 0.45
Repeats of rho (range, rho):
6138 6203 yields 0.35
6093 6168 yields 0.32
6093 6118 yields 0.52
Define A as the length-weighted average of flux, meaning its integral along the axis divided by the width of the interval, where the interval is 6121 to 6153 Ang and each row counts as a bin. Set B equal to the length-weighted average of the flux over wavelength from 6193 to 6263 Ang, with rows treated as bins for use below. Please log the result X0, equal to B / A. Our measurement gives 0.97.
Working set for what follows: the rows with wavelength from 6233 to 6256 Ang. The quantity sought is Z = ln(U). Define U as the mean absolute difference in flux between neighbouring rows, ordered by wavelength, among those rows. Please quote 1.00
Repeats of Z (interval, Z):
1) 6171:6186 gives 1.56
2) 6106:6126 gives 1.15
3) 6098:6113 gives 0.89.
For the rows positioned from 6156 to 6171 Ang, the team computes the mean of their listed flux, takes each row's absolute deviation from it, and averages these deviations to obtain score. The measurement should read 2.31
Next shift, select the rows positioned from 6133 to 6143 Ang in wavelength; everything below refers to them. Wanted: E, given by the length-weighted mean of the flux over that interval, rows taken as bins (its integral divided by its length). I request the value 97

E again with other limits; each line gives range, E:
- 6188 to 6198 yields 95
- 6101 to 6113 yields 104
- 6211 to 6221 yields 98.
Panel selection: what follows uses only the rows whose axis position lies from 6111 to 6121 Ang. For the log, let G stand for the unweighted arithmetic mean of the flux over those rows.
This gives 105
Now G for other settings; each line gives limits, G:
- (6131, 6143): 98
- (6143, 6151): 99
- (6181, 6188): 101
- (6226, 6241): 97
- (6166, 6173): 98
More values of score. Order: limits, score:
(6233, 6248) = 2.10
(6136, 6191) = 2.60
